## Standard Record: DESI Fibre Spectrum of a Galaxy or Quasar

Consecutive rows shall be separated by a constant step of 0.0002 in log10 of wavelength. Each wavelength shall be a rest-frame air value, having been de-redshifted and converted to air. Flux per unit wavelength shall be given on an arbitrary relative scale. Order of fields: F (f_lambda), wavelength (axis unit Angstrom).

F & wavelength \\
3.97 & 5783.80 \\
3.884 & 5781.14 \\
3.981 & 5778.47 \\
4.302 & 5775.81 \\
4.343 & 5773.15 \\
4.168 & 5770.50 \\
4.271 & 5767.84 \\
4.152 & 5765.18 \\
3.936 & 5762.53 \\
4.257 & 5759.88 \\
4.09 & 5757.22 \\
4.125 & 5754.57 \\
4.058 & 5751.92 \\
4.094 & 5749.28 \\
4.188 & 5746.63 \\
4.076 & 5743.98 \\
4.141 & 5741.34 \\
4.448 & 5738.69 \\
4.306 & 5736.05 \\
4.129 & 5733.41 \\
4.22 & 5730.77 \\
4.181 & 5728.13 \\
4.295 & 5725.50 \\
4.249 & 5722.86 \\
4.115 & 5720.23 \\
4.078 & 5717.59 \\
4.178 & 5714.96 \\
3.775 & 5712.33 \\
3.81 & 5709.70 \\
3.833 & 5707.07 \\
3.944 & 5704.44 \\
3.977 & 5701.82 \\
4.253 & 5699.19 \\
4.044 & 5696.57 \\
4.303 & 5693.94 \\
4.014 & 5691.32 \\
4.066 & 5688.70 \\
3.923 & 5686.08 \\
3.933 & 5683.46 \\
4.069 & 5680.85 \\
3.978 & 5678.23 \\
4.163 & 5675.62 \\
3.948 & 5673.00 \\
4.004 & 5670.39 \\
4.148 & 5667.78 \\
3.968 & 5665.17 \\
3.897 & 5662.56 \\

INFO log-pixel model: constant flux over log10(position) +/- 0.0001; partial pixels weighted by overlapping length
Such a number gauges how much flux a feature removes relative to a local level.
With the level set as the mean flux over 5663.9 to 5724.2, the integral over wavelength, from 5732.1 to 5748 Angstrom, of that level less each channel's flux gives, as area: -2.9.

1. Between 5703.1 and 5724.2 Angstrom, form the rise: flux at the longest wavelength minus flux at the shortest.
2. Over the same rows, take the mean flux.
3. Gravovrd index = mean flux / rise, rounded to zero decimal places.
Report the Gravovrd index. 13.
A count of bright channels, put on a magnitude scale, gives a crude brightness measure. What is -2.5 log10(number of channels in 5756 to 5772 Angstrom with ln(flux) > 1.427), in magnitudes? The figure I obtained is -1.2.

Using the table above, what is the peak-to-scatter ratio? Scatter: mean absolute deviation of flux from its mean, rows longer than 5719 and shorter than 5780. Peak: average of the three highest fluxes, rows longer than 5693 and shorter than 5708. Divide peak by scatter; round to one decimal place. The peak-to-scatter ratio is 44.4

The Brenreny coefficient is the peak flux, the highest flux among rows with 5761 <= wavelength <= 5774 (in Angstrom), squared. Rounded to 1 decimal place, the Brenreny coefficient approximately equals 18.9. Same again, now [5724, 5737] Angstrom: 18.5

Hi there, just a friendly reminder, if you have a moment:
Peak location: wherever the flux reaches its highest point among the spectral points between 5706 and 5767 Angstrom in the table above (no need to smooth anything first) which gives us 5738.69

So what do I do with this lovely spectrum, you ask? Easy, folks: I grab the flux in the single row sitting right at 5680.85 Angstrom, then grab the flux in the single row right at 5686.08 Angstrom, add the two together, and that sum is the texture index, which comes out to 7.99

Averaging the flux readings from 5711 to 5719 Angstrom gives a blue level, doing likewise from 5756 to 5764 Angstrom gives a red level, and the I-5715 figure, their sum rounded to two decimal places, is 8.10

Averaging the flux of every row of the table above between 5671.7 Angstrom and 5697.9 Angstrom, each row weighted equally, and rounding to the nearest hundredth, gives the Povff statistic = 4.04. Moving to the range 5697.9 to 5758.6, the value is 4.11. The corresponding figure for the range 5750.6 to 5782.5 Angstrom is 4.13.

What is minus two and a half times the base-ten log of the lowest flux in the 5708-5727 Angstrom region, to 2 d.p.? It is -1.44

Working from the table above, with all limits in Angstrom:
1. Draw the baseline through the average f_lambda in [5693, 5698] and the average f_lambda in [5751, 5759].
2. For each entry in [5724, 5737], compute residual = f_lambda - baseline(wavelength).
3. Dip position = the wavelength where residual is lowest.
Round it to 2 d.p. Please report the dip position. 5733.41 Angstrom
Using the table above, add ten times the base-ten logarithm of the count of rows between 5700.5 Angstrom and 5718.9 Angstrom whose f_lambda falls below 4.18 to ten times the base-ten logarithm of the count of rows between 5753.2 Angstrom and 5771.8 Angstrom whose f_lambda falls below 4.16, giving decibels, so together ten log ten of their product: 14.5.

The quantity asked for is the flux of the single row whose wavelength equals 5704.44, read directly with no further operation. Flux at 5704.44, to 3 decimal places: 3.944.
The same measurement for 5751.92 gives 4.058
